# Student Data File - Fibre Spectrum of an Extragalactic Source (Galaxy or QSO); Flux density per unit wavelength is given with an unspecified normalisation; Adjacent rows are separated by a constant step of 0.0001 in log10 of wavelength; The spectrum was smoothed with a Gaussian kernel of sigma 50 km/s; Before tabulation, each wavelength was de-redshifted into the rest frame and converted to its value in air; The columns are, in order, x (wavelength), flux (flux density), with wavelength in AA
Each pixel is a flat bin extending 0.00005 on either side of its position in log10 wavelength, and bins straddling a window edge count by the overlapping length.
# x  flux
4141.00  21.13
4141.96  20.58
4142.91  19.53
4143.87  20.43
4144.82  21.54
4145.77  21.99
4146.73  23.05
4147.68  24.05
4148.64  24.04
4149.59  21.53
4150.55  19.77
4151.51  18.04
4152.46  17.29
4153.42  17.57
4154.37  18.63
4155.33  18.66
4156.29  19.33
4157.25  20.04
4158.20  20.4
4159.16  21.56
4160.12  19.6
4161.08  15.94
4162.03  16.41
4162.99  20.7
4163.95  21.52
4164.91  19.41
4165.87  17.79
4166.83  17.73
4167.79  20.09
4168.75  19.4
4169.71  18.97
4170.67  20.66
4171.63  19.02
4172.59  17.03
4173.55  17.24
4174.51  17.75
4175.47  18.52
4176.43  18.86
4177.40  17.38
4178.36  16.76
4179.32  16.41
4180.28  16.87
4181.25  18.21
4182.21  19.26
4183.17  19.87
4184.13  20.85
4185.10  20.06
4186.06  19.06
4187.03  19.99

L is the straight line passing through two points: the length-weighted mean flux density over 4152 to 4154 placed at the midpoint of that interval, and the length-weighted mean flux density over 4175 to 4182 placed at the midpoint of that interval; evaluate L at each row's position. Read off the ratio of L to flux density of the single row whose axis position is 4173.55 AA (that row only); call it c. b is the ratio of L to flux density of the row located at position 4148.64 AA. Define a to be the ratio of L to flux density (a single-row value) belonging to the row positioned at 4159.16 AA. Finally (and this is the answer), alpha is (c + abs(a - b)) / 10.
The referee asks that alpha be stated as 0.111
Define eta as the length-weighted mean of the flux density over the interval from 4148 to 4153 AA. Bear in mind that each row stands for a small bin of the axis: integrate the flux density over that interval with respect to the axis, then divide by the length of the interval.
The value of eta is 20.2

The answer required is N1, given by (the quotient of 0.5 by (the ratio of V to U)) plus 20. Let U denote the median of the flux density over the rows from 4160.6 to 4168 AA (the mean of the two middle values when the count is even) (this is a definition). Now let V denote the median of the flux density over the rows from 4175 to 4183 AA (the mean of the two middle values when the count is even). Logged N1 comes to 20.5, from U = 18.6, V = 18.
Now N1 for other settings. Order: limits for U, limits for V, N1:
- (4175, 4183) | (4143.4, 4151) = 20.4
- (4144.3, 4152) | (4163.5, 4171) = 20.6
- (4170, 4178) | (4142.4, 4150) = 20.4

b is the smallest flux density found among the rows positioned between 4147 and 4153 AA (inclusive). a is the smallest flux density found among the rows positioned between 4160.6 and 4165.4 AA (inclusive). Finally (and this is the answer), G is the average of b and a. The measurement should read 16.6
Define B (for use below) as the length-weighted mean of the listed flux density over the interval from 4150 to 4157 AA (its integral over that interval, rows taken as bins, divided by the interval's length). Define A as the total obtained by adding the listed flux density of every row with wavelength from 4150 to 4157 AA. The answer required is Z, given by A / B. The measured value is 7.0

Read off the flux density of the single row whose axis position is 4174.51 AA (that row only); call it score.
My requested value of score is 17.75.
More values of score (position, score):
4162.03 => 16.41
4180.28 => 16.87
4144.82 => 21.54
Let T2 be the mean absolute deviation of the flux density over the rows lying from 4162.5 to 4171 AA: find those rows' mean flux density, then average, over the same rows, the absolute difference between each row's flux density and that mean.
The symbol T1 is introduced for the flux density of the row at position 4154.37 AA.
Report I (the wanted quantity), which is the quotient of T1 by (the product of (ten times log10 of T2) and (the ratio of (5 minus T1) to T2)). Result -12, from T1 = 18.63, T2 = 1.03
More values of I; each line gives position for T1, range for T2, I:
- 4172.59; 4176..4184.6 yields -2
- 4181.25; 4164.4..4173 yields 4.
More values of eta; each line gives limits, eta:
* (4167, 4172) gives 19.5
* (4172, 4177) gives 17.9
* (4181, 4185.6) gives 19.7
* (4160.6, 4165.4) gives 18.8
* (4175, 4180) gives 17.6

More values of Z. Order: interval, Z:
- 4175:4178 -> 3.0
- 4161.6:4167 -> 6.0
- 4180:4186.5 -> 7.0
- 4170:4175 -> 5.0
